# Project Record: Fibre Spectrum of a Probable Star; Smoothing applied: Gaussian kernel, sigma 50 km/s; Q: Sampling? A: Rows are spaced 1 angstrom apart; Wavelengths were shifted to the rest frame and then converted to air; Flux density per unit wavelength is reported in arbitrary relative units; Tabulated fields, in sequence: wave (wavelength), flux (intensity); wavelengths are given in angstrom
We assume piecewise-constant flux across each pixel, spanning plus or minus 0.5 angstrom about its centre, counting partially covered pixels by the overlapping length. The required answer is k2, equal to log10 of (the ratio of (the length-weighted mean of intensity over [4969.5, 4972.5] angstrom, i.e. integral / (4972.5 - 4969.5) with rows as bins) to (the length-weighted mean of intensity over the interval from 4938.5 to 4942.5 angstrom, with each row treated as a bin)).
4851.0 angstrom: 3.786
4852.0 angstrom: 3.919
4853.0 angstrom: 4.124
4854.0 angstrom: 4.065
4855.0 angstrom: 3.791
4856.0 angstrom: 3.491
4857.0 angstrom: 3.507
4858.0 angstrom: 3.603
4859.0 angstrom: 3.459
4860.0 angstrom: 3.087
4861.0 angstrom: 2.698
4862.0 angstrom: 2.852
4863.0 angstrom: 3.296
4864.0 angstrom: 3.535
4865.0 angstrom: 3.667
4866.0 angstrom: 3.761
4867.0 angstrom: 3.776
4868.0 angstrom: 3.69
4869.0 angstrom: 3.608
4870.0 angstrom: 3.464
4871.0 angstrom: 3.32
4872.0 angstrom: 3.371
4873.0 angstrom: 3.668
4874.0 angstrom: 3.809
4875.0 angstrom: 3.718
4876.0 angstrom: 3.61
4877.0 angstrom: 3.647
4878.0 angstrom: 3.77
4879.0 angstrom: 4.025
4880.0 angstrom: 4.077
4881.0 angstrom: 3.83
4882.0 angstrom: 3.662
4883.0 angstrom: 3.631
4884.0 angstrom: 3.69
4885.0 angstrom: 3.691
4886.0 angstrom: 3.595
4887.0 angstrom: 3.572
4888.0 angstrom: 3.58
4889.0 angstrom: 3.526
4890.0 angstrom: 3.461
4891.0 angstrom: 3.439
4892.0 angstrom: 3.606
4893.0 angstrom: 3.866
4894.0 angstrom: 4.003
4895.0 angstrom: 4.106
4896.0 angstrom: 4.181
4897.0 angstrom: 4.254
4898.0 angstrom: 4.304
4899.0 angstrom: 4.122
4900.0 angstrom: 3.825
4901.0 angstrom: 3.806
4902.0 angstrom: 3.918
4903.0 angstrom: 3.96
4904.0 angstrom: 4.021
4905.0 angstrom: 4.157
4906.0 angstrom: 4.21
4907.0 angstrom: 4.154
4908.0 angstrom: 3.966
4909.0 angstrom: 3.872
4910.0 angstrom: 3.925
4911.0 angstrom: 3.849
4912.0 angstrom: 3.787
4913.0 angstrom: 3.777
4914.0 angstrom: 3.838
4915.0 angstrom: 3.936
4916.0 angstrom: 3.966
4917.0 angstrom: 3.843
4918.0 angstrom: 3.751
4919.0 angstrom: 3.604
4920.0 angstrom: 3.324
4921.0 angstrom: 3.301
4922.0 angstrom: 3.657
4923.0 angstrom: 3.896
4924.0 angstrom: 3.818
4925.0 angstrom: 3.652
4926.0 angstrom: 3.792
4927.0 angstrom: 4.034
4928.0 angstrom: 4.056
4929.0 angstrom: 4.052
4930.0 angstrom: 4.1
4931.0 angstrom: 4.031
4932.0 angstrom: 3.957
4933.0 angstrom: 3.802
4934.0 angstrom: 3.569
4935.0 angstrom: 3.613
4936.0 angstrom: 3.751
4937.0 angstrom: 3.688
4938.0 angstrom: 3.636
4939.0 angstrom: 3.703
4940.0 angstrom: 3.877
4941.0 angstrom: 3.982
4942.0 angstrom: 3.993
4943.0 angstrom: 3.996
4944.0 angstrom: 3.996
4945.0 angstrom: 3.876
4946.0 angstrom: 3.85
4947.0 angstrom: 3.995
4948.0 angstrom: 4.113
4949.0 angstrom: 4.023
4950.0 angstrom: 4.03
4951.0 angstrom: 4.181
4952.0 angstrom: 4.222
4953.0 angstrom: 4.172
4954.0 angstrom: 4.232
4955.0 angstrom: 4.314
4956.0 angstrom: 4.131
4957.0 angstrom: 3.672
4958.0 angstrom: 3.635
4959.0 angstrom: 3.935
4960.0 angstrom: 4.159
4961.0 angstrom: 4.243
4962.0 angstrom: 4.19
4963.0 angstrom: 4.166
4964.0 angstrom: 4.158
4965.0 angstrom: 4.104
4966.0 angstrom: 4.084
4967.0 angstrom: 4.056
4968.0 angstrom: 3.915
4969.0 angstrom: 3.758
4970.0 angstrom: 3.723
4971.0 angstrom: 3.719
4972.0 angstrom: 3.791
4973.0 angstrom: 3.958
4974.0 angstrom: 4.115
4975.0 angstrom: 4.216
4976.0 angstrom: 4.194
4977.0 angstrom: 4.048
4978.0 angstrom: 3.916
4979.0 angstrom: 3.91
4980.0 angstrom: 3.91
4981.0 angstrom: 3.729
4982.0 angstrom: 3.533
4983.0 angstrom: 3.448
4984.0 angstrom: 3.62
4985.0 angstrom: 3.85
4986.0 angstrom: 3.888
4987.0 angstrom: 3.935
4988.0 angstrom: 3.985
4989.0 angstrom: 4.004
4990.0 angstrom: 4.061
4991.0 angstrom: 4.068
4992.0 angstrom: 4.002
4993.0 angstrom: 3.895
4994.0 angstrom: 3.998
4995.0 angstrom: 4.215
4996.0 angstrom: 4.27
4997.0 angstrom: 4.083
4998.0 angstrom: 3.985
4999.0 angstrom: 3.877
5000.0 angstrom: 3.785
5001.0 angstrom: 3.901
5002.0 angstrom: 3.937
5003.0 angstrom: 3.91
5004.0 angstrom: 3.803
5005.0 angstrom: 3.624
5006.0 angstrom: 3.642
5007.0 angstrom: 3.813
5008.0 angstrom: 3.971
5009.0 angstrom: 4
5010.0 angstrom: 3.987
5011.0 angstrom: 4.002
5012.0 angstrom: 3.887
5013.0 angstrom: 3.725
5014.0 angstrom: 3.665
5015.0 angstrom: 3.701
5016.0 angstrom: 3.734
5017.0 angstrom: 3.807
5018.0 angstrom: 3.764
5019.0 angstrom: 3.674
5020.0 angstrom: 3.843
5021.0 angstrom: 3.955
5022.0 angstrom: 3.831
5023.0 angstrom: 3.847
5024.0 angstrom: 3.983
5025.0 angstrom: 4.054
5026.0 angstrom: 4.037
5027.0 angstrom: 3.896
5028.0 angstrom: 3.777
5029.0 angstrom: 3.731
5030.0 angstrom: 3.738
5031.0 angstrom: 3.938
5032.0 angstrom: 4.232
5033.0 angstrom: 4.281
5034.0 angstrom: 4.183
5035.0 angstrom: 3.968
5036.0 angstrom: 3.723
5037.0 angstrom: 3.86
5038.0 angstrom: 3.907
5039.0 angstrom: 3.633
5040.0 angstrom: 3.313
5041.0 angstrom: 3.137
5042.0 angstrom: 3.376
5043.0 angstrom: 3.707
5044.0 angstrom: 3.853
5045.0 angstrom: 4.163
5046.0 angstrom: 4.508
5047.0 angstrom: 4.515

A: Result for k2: -0.016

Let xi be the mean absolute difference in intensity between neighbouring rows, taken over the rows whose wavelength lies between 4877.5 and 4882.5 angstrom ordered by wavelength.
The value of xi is 0.18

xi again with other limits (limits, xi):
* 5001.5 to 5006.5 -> 0.08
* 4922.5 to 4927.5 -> 0.16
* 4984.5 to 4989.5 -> 0.04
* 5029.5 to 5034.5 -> 0.16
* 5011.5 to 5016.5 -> 0.07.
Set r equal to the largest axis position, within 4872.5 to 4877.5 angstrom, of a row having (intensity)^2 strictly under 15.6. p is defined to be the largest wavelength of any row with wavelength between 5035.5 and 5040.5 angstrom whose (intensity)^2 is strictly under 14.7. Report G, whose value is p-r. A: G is 163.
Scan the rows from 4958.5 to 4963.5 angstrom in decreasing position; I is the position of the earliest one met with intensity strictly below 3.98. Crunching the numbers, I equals 4959.0 angstrom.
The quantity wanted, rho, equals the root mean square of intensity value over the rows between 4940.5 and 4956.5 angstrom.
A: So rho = 4.07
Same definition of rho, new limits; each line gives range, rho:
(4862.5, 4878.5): 3.61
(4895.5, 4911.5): 4.04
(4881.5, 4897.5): 3.75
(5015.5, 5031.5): 3.85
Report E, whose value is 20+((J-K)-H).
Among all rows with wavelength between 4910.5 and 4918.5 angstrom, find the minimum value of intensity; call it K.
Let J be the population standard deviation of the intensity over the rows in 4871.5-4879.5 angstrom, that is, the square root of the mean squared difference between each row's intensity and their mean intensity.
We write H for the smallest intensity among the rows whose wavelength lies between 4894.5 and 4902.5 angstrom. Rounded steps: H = 3.806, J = 0.17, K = 3.751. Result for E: 12.6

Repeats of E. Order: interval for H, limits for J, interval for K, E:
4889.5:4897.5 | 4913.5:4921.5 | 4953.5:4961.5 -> 13.2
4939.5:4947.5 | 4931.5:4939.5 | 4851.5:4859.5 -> 12.8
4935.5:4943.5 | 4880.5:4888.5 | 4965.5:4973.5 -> 12.7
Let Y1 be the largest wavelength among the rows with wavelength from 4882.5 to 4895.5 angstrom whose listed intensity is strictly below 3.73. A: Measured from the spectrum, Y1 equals 4892.0 angstrom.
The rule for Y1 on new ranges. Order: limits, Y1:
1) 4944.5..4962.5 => 4958.0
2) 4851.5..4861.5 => 4861.0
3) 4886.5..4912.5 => 4892.0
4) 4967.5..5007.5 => 5006.0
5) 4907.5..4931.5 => 4925.0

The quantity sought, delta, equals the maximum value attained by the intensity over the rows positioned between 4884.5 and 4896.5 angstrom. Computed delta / 4.181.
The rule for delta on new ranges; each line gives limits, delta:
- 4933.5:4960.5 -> 4.314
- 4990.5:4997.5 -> 4.27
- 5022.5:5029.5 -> 4.054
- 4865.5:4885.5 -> 4.077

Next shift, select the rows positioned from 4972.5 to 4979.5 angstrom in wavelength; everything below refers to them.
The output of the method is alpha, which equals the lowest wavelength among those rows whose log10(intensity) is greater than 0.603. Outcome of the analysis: 4974.0 angstrom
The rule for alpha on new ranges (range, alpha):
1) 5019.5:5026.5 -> 5025.0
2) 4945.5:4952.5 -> 4948.0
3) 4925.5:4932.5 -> 4927.0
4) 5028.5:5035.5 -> 5032.0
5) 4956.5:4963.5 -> 4960.0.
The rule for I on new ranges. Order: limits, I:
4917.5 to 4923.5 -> 4923.0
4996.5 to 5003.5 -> 5003.0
